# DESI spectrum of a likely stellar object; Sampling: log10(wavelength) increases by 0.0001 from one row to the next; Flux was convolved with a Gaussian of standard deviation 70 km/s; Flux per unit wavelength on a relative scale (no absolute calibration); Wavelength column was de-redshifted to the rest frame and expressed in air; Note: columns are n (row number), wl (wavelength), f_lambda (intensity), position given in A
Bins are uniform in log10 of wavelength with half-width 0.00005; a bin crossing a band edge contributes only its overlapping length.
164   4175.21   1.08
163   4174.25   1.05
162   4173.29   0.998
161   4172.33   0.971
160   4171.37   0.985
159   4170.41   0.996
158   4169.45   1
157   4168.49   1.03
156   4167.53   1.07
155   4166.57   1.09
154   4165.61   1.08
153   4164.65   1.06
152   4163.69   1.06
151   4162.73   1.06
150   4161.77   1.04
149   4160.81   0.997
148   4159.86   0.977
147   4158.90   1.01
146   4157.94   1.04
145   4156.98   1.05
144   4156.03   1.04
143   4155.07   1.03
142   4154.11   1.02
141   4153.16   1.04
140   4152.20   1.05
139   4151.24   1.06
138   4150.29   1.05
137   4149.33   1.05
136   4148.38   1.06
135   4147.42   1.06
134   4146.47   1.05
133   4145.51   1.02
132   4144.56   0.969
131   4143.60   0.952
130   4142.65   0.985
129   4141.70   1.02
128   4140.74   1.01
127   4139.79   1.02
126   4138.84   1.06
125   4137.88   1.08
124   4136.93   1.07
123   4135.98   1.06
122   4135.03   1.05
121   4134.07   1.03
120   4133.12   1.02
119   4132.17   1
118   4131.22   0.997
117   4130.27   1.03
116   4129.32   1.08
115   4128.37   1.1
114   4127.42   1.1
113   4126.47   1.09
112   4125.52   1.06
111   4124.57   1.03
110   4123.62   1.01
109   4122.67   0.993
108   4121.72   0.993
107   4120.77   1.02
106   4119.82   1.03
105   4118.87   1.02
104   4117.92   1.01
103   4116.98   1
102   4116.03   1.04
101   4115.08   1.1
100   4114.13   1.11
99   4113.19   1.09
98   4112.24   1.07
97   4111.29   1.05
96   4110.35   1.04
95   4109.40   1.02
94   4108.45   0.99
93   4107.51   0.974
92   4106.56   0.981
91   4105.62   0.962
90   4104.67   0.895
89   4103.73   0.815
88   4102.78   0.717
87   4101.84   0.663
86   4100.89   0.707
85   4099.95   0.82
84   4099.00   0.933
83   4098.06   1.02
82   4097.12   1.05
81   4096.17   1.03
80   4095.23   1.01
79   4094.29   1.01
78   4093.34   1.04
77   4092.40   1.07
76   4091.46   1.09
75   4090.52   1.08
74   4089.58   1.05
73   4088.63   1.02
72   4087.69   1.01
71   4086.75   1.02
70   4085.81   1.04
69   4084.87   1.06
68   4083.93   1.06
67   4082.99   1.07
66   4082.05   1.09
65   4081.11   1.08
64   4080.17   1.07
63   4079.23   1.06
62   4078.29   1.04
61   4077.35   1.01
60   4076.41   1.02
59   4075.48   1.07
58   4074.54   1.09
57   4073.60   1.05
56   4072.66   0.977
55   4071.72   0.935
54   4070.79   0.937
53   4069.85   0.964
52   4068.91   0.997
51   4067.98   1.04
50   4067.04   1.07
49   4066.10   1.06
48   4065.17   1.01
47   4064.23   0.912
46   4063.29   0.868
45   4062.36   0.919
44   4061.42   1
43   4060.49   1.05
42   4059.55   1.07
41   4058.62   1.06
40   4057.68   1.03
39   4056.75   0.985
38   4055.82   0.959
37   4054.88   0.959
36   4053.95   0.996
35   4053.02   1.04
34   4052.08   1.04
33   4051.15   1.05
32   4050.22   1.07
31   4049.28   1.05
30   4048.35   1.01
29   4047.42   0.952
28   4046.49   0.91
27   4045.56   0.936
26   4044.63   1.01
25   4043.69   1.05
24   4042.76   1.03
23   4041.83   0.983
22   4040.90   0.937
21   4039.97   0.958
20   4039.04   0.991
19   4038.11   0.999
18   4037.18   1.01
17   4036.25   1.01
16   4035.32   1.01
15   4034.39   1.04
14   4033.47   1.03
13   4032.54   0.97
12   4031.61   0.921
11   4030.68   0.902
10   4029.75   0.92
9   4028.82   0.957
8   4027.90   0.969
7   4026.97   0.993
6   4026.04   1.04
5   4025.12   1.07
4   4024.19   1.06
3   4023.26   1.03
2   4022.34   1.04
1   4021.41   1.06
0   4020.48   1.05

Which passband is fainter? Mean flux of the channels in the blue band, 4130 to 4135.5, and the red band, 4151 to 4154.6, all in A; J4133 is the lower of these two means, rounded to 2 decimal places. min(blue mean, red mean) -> 1.02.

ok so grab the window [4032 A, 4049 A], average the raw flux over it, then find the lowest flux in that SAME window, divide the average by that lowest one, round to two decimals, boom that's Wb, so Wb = 1.09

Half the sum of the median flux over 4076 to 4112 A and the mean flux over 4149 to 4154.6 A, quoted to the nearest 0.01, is 1.03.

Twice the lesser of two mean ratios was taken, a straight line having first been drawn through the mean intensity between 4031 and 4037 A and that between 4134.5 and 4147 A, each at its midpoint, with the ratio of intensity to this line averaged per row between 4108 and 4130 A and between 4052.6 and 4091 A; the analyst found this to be 2.03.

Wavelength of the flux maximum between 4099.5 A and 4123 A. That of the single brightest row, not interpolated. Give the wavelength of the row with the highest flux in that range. 4114.13 A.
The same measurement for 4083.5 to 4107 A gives 4091.46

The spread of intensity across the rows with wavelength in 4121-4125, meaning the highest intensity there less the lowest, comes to 0.04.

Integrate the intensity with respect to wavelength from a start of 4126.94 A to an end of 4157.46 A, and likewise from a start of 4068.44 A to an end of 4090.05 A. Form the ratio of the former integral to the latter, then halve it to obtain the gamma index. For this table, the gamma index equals 0.71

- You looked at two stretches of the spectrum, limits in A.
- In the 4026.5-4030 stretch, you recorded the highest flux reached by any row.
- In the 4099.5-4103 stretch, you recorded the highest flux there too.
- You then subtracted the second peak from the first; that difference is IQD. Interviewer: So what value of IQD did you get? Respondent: 0.17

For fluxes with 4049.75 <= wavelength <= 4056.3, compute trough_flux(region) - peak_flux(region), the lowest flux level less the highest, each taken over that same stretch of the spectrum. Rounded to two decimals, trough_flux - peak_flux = -0.11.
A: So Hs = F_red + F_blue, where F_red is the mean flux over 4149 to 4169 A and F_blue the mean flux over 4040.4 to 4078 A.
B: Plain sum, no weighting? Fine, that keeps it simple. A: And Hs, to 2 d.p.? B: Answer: 2.05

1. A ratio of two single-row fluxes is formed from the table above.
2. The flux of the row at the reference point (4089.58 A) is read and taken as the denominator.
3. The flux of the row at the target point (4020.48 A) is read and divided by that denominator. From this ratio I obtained 1.00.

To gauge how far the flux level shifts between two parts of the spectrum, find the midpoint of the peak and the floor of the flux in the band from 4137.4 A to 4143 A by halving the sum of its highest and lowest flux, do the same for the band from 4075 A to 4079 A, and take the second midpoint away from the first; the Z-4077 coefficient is -0.01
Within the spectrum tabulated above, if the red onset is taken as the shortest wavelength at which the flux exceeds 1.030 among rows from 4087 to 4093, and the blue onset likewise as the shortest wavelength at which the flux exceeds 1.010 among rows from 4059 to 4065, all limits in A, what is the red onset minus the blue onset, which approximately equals 30.0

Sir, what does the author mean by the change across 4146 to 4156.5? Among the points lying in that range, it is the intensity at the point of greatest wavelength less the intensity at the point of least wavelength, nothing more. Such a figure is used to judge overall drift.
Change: -0.01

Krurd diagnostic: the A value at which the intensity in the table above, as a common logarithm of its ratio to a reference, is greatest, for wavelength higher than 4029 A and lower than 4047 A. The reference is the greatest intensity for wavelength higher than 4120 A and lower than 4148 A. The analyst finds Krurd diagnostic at 4043.69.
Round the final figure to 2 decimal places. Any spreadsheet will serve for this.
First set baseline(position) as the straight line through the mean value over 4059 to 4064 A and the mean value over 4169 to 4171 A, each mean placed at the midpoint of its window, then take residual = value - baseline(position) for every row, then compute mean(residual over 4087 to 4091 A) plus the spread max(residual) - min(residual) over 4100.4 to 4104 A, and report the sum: 0.21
